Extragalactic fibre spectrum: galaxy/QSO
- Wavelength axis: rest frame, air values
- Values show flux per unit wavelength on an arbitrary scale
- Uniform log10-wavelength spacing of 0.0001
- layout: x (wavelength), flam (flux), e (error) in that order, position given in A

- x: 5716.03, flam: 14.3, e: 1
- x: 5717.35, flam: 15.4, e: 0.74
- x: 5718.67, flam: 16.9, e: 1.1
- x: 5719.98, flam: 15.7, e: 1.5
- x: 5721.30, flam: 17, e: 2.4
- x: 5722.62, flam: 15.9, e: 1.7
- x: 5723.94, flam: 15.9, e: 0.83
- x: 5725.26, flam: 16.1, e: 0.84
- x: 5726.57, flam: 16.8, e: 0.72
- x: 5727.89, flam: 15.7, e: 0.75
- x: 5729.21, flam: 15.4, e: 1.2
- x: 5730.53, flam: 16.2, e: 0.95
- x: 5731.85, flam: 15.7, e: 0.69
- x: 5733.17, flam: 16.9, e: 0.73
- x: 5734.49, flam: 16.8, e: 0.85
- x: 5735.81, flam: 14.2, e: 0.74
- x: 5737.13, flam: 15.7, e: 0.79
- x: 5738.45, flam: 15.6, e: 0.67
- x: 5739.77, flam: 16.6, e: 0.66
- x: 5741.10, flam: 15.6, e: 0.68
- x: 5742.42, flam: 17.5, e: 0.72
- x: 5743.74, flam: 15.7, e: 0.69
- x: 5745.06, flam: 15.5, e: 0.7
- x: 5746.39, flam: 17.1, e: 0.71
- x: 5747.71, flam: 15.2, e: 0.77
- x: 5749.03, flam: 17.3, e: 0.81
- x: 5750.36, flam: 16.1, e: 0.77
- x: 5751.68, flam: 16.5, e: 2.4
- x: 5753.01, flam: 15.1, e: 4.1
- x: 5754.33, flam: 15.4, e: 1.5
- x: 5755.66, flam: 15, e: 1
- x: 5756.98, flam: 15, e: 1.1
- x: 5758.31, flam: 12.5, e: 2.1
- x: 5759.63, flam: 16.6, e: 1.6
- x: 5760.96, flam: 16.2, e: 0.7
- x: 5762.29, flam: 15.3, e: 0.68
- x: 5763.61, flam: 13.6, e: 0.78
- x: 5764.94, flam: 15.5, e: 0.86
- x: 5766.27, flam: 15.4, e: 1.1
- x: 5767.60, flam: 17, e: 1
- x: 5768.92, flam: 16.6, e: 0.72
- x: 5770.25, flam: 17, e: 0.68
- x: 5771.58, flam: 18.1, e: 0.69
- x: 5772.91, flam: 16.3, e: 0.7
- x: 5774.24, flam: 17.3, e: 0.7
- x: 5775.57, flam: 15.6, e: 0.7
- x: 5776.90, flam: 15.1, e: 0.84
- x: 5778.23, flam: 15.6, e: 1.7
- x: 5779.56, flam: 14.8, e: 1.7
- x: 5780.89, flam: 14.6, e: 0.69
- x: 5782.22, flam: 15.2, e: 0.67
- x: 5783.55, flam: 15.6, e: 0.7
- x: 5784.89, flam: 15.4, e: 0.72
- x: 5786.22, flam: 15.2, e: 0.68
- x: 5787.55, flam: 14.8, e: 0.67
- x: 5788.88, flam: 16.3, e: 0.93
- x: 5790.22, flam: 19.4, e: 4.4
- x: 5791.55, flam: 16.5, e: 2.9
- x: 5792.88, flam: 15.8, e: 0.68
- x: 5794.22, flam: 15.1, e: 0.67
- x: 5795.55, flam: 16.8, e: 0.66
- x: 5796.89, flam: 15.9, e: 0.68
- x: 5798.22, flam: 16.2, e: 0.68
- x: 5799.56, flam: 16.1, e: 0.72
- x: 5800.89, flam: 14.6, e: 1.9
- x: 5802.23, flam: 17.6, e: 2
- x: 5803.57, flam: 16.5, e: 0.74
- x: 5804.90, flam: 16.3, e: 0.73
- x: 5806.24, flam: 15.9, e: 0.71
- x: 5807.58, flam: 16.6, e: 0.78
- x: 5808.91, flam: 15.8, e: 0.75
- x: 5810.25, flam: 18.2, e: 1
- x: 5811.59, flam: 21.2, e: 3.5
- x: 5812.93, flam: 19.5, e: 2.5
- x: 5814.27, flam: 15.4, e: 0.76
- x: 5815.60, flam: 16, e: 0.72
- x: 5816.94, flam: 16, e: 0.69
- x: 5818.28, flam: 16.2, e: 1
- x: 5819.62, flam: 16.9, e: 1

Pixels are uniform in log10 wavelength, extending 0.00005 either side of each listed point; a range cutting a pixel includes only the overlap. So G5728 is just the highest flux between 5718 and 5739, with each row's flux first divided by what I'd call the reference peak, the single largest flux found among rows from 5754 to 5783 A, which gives 0.94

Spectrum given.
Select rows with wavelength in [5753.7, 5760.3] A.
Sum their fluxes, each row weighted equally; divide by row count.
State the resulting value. 14.9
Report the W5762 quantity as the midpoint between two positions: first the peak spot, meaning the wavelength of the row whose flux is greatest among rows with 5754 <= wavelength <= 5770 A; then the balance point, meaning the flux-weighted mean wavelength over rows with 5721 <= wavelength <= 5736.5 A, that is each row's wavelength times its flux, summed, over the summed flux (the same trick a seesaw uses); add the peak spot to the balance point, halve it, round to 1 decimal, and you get 5748.0 A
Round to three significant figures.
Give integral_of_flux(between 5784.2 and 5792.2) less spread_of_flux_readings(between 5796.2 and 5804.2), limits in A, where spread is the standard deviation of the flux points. 129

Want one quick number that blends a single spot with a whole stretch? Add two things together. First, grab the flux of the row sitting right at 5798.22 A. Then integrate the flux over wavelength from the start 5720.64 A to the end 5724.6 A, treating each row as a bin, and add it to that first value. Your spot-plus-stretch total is 80.5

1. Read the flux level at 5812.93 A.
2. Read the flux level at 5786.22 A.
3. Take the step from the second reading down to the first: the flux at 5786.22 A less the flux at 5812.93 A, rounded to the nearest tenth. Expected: -4.3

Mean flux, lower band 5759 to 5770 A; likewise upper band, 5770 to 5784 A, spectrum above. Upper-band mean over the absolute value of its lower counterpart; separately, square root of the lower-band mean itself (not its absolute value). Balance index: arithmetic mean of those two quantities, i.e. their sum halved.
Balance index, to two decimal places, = 2.49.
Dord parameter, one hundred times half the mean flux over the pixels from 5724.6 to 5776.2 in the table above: 797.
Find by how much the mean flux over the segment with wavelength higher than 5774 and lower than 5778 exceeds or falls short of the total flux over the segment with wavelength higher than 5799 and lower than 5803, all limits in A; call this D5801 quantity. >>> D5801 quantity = -32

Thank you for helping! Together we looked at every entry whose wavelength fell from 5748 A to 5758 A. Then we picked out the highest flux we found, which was 17.3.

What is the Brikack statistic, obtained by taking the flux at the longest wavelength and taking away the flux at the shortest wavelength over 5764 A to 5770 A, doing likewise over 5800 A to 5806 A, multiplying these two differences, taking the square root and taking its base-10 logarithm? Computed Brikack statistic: 0.1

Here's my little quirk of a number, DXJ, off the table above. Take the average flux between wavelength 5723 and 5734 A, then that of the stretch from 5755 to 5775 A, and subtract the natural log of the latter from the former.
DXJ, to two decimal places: 13.33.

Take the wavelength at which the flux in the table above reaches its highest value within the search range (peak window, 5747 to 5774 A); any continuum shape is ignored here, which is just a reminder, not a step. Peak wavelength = 5771.58 A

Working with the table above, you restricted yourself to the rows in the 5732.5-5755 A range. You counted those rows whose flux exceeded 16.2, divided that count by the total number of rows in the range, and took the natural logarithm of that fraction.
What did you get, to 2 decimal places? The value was -0.89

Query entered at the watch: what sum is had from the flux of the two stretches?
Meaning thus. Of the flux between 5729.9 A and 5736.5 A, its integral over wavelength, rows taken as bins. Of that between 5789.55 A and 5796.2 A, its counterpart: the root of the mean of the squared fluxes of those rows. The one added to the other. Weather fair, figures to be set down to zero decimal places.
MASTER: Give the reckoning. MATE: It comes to 122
